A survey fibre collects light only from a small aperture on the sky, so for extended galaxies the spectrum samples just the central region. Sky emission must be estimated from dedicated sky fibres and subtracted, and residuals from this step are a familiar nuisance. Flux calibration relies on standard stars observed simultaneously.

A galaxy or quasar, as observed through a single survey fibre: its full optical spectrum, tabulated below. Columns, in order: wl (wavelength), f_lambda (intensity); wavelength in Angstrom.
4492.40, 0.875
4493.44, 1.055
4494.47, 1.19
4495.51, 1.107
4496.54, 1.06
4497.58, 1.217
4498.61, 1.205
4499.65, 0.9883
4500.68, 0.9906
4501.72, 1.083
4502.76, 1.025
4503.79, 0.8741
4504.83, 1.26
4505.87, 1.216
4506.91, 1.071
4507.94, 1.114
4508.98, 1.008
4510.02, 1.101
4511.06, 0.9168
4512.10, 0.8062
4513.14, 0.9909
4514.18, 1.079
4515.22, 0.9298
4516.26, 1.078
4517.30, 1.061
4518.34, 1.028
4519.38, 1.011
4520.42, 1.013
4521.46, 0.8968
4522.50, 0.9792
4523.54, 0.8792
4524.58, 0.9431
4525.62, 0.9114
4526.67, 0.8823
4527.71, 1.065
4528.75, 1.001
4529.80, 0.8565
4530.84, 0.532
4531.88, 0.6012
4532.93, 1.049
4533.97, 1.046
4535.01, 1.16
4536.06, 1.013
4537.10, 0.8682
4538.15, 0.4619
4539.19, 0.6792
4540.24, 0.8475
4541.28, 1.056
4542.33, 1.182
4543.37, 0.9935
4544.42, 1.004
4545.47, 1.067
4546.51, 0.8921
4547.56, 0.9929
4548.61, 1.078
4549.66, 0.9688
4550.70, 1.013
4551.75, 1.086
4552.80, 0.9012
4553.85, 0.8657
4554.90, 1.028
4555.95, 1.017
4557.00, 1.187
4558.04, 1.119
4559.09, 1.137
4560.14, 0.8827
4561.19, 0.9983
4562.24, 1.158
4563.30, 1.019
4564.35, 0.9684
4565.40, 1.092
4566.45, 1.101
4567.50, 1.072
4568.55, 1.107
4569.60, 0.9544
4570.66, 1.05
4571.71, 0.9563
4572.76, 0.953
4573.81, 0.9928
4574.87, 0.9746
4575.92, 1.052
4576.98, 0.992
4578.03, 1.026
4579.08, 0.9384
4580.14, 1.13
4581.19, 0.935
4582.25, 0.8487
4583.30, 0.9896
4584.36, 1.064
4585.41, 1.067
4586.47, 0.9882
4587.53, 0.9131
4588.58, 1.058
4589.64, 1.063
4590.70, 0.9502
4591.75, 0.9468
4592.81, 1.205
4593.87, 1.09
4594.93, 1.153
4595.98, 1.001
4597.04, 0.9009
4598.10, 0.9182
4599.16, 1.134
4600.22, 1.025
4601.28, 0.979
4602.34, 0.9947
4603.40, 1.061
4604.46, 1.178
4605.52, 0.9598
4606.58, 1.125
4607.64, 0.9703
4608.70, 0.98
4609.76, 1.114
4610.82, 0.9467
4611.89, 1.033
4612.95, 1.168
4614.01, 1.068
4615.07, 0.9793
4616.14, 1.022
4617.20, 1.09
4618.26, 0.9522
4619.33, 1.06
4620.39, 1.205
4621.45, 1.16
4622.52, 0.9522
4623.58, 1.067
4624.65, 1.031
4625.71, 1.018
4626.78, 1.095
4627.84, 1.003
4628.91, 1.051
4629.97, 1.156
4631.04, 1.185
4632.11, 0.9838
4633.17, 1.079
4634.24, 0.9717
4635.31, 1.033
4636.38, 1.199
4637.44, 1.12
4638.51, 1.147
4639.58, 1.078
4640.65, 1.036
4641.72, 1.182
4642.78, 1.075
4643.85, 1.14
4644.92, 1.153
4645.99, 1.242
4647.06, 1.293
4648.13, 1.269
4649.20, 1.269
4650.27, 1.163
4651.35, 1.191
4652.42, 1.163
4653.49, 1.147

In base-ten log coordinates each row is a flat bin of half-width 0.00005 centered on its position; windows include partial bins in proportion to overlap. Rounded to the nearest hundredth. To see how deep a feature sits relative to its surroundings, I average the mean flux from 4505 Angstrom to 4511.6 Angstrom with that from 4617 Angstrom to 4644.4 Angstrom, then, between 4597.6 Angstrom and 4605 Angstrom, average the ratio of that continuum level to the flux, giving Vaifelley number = 1.04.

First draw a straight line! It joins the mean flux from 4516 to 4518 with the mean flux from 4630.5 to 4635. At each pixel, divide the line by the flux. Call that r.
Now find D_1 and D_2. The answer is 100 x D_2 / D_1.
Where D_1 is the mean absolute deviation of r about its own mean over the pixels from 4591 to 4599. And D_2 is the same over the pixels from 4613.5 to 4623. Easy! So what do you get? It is 67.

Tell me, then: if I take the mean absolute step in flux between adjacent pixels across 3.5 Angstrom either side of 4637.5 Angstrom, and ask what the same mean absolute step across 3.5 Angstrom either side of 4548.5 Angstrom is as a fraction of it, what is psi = 1.3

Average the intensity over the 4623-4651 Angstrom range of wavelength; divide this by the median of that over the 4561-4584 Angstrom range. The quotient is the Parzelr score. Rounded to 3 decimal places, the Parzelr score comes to 1.122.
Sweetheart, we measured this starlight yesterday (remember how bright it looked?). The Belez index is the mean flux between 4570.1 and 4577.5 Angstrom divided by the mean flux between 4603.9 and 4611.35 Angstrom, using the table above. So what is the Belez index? 0.96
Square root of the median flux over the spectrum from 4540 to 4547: 1.002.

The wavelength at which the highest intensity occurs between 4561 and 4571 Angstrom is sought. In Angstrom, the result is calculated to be 4562.24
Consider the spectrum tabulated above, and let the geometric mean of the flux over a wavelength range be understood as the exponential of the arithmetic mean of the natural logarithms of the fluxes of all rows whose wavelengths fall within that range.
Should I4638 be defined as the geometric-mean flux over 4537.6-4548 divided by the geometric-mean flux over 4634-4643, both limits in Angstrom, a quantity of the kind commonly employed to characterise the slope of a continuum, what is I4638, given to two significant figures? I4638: 0.82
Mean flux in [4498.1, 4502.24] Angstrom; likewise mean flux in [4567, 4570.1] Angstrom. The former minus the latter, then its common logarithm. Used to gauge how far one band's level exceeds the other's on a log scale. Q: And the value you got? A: -1.7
